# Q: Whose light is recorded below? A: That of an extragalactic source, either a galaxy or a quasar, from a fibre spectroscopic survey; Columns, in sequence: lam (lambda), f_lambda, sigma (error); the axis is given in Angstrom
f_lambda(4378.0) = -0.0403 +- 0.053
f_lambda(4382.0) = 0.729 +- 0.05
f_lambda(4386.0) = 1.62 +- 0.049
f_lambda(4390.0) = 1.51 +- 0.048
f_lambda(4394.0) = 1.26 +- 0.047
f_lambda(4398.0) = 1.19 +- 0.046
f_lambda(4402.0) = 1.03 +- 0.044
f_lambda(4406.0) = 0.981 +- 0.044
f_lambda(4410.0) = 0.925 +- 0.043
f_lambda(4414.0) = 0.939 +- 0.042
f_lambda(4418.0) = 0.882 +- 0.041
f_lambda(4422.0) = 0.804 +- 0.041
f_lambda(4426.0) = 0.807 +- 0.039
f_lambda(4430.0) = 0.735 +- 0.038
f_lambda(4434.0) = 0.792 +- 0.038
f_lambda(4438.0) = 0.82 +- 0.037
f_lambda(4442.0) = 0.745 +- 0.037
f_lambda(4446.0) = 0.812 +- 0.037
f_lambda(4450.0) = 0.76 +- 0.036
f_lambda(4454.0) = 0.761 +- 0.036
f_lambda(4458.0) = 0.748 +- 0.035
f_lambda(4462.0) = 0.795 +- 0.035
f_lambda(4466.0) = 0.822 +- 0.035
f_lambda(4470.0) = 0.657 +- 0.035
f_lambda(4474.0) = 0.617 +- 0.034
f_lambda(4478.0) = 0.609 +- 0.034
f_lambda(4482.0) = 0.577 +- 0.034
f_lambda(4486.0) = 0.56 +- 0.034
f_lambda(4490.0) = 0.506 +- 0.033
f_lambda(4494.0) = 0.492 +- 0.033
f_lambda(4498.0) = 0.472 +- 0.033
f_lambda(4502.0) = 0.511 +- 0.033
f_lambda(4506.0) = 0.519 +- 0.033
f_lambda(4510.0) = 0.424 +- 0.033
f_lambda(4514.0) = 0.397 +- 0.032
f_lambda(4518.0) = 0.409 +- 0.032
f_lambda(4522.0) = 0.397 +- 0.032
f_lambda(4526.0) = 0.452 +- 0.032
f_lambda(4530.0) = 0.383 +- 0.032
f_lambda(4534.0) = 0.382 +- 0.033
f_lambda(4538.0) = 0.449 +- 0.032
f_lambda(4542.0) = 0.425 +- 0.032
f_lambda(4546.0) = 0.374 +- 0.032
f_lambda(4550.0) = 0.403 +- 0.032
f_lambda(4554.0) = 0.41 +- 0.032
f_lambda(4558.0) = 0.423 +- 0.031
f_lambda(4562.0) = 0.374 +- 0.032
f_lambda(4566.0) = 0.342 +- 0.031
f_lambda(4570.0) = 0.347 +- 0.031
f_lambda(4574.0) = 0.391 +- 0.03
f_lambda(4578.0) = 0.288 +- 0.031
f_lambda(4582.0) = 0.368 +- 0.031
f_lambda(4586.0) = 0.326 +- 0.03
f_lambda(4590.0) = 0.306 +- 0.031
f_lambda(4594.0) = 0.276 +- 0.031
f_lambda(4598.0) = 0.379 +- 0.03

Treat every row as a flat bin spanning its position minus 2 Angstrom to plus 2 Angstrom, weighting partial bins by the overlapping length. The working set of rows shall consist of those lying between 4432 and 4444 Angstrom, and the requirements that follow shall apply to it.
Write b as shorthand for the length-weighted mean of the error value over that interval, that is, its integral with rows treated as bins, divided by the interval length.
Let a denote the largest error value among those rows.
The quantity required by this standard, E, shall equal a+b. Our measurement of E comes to 0.075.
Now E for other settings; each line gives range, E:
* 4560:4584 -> 0.063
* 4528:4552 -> 0.065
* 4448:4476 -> 0.071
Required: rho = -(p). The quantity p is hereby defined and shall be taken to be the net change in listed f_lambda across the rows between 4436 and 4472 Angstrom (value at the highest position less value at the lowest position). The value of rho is 0.16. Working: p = -0.16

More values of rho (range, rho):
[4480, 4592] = 0.27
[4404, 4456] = 0.22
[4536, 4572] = 0.10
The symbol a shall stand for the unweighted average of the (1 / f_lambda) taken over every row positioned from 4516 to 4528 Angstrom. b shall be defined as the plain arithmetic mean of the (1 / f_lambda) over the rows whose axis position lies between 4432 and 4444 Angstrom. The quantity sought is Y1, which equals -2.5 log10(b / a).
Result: 0.7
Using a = 2.4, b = 1.3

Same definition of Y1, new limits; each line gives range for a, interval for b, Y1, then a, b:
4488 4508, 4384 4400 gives 1.1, 2.0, 0.7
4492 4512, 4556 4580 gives -0.3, 2.1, 2.8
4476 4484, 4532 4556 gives -0.4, 1.7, 2.5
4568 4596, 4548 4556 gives 0.2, 3.1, 2.5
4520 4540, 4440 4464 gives 0.7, 2.4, 1.3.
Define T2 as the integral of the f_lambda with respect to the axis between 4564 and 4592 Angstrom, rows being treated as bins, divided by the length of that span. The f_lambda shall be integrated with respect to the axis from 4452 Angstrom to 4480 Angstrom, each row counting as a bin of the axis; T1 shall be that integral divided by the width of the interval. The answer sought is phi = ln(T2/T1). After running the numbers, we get -0.7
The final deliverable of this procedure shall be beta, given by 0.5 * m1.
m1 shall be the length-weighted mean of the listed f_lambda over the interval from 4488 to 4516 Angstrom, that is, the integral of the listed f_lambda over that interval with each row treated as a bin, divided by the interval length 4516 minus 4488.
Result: 0.24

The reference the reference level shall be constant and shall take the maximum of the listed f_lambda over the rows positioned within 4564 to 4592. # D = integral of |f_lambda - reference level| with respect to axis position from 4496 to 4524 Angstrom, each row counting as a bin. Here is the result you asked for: 1.6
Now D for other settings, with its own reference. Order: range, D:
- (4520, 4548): 0.8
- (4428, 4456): 10.8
